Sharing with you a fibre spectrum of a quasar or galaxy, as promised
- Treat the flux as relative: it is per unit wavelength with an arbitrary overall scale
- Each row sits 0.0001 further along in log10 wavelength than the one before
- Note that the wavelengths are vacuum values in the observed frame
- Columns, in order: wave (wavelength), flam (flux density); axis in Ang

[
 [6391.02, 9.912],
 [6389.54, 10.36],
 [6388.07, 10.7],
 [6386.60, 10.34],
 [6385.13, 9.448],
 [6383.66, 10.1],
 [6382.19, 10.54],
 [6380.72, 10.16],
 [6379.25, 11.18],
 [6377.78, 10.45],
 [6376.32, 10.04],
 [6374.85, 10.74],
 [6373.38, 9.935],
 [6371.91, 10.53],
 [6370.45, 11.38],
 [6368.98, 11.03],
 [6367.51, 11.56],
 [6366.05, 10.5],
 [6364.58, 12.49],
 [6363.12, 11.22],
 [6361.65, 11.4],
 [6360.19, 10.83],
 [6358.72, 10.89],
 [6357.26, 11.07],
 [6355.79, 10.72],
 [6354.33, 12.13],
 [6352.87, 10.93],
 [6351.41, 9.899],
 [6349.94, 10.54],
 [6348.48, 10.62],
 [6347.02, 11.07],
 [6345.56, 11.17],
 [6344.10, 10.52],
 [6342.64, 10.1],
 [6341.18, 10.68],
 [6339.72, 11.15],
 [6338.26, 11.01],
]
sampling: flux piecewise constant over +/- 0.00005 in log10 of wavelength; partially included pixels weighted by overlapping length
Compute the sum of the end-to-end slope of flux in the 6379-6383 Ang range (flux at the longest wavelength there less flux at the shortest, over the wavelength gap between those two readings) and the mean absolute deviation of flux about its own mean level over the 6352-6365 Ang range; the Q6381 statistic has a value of 0.25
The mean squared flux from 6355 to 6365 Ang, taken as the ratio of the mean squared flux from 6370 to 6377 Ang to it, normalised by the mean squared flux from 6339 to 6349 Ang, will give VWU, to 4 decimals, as 0.0076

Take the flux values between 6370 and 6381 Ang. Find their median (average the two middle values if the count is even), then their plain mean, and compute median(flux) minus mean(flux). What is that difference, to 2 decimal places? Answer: -0.06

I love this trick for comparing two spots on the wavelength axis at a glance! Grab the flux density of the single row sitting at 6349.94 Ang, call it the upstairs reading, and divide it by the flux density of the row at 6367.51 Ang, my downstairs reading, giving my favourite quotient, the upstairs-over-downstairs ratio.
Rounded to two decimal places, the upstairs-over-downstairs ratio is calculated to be 0.91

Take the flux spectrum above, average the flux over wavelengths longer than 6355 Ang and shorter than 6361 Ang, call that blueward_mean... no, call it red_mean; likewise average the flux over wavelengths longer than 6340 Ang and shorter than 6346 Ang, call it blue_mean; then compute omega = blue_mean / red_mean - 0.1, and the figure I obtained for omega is 0.876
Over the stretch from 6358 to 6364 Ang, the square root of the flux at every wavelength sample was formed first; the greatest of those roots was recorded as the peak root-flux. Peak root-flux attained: 3.38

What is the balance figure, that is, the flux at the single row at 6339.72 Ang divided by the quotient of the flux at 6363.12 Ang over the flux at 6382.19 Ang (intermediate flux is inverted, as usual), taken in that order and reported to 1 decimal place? 10.5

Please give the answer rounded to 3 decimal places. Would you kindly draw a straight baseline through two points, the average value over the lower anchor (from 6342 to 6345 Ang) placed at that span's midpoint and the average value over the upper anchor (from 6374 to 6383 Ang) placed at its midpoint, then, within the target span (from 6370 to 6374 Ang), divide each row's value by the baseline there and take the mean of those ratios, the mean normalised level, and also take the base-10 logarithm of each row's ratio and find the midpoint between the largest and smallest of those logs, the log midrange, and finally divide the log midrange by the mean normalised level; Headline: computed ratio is 0.006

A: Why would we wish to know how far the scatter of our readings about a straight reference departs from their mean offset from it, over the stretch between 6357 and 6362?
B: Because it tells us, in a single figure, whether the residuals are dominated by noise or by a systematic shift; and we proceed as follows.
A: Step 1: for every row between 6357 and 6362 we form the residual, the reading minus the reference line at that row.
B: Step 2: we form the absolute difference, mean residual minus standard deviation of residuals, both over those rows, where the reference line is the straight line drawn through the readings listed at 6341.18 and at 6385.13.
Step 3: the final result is 0.6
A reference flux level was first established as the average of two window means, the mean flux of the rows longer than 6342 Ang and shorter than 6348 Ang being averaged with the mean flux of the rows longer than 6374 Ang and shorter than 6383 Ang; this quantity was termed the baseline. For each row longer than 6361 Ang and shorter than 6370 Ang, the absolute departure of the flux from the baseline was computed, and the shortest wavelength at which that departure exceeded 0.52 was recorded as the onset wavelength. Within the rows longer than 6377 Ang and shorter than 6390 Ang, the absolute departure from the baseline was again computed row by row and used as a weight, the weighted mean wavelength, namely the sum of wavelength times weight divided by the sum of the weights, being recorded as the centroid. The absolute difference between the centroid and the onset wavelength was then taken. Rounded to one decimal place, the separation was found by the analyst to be 21.9 Ang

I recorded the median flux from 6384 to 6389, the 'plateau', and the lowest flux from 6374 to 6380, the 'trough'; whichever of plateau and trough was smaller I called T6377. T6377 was 10.0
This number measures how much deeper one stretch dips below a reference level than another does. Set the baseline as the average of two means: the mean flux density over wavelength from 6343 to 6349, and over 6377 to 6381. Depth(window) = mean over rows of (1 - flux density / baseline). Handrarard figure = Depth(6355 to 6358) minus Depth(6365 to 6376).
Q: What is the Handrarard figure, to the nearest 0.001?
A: -0.008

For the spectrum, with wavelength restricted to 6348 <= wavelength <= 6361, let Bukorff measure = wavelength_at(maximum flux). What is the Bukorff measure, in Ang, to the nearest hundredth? 6354.33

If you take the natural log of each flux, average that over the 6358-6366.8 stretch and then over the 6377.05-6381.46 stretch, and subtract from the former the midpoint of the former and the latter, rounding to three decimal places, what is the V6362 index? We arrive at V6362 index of 0.028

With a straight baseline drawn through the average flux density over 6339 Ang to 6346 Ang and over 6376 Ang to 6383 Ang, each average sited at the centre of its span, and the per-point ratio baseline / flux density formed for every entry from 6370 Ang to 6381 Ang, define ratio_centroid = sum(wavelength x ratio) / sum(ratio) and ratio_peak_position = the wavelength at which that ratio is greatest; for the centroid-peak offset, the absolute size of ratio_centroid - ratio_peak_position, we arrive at 2.2 Ang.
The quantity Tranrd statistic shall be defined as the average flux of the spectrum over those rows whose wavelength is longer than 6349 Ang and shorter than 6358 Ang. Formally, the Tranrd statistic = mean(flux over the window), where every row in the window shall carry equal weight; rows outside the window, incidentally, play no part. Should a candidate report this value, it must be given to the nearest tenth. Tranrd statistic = 10.9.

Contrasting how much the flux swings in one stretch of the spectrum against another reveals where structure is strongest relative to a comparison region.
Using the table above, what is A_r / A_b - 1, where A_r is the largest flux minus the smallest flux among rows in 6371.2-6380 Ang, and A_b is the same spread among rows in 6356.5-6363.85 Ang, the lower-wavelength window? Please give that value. 1.2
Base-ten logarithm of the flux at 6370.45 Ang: 1.06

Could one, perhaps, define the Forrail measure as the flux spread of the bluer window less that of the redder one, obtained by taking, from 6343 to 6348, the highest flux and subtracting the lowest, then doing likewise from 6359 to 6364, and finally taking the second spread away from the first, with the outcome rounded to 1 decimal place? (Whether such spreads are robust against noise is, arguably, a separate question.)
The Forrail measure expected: 0.1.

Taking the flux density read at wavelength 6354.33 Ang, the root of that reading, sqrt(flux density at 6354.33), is 3.48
